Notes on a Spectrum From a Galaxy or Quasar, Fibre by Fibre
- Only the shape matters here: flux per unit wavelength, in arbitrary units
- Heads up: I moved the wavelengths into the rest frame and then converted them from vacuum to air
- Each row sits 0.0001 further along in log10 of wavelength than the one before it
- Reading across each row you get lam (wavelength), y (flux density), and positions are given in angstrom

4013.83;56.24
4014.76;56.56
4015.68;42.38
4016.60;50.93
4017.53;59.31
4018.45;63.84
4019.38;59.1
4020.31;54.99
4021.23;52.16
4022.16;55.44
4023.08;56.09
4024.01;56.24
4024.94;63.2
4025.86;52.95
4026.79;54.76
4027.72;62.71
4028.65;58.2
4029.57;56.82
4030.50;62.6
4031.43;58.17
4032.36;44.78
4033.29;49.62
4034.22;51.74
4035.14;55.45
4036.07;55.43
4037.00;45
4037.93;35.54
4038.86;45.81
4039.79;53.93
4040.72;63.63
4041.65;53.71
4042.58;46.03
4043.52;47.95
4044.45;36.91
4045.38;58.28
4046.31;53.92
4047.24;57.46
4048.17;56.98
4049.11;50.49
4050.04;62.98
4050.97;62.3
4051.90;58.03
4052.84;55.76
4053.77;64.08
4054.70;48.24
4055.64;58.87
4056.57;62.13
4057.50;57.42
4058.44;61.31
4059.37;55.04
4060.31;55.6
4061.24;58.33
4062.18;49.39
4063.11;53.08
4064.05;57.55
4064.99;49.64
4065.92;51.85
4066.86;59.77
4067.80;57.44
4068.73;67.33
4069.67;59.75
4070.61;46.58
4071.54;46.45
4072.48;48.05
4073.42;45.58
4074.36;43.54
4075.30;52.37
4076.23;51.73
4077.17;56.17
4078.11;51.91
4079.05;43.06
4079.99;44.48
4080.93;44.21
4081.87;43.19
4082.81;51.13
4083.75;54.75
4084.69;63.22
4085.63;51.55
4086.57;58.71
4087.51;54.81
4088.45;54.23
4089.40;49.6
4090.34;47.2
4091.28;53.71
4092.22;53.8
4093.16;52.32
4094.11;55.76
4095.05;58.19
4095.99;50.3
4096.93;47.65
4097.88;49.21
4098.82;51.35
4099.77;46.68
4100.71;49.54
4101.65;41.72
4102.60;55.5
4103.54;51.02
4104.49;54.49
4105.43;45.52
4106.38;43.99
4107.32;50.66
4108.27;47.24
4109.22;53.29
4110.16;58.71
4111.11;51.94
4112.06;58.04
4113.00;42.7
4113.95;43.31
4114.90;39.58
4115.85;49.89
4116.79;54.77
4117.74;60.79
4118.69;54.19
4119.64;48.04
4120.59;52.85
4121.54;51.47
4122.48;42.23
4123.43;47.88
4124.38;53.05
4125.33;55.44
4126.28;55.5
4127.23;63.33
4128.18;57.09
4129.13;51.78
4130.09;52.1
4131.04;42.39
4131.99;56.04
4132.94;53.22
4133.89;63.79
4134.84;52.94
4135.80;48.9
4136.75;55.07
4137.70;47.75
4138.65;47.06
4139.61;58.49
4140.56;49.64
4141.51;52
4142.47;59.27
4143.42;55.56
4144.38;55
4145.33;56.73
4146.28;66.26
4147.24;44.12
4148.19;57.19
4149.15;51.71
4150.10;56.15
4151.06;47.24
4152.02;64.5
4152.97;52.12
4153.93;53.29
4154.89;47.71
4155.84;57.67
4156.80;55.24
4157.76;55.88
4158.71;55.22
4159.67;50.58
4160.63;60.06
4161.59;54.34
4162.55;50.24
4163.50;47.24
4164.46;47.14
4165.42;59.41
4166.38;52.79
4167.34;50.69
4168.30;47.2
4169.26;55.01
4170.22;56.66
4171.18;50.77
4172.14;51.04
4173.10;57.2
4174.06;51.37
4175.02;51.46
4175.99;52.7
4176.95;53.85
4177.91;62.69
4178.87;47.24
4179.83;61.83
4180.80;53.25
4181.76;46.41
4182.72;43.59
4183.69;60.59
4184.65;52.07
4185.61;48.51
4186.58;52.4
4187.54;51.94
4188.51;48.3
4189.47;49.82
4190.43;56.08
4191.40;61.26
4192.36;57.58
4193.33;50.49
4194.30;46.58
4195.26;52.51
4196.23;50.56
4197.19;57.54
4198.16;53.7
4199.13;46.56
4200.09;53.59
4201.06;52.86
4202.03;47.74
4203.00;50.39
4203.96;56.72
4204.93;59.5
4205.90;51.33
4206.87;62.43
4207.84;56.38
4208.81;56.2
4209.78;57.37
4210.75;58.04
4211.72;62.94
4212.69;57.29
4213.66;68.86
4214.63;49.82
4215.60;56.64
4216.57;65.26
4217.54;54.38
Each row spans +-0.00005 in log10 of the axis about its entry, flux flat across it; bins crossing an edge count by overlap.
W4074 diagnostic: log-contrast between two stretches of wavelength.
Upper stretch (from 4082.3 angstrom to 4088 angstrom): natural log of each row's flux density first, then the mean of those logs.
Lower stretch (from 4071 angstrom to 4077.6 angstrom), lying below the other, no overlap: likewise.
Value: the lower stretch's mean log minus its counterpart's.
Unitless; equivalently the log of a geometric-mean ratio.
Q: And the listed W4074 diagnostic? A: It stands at -0.13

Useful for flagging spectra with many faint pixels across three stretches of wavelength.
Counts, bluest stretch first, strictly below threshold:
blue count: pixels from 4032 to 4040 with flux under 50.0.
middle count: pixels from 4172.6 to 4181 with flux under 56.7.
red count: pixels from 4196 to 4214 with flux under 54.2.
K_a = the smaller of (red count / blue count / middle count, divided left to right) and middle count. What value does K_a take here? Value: 0.27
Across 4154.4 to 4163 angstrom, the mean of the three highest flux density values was 58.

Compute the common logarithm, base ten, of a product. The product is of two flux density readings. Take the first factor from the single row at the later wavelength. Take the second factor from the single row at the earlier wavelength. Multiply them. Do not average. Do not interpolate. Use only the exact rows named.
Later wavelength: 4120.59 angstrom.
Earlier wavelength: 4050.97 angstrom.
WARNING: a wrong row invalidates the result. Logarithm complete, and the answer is 3.52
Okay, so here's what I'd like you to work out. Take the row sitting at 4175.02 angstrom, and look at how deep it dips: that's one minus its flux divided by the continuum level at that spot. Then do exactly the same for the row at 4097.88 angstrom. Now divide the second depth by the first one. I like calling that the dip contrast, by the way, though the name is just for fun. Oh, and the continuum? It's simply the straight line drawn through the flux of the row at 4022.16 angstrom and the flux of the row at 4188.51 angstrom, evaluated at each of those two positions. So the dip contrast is -1.1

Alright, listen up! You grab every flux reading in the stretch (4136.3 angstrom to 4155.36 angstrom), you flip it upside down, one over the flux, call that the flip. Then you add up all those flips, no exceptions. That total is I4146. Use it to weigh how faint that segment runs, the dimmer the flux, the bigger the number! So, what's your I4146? 0.375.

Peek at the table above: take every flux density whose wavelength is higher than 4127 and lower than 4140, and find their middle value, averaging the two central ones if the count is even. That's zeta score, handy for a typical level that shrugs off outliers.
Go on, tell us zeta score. 53.1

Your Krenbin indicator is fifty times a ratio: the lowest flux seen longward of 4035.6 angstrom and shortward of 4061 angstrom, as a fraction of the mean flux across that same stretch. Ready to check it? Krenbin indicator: 32.8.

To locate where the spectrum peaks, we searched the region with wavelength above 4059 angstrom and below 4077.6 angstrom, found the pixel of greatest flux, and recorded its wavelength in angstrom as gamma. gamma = 4068.73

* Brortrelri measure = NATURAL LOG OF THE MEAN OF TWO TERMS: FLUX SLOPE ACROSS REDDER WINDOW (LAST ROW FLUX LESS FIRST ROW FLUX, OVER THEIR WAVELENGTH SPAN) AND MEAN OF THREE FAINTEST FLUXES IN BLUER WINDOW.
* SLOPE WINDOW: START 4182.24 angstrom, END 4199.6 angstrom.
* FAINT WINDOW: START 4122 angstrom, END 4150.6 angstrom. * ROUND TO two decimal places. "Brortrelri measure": 3.07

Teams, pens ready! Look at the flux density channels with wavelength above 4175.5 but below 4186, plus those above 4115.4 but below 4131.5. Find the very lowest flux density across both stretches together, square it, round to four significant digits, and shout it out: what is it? 1783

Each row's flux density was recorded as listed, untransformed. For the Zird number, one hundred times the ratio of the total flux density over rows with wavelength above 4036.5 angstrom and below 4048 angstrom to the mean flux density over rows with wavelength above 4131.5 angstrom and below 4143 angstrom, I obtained 1114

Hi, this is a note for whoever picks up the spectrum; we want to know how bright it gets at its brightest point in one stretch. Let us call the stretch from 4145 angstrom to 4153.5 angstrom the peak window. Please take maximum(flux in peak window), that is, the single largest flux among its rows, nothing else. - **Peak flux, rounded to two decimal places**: 66.26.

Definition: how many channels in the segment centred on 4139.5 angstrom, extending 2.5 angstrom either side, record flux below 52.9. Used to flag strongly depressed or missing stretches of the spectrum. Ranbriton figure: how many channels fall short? 4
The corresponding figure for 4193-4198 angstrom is 4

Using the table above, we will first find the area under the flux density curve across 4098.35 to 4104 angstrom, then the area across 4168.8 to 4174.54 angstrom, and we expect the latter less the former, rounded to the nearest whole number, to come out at 30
